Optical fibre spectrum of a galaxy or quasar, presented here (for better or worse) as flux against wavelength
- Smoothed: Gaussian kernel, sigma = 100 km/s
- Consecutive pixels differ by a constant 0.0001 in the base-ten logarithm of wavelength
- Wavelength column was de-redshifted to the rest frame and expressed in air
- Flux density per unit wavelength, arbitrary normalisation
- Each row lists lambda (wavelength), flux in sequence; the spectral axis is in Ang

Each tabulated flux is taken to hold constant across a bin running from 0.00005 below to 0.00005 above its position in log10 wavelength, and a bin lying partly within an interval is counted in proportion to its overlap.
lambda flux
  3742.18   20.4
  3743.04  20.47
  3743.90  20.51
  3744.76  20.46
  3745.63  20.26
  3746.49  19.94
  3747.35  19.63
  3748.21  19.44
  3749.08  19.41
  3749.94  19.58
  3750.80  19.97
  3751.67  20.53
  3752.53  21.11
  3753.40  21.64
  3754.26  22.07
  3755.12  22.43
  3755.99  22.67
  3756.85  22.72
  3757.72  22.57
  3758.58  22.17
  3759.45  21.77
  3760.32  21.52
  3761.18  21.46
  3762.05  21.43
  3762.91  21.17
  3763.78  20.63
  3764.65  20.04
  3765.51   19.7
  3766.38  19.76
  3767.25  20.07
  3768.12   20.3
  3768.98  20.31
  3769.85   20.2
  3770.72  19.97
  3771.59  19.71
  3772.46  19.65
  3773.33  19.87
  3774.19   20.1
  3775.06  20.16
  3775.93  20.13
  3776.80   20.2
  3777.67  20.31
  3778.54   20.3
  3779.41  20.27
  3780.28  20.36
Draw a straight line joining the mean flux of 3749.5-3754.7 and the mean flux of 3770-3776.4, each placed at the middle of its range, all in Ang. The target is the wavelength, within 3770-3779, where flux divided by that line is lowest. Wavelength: 3772.46 Ang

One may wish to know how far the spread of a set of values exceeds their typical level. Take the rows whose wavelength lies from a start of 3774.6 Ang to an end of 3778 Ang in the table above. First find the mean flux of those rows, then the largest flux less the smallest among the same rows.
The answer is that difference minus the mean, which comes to -20.0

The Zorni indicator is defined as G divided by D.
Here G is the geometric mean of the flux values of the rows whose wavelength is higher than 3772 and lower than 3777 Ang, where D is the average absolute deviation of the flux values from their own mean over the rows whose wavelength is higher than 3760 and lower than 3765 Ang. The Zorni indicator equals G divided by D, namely 42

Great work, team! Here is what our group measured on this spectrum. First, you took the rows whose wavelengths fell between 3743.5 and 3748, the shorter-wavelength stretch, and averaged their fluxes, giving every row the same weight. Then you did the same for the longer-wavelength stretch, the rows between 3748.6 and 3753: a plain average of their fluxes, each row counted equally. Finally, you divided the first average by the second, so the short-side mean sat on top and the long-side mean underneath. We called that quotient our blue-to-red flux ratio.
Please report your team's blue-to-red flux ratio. 1.00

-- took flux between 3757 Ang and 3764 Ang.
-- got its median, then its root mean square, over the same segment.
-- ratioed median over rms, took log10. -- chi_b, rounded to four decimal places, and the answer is -0.0022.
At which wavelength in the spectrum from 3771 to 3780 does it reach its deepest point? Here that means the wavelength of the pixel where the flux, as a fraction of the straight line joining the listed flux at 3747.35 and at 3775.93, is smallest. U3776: 3772.46 Ang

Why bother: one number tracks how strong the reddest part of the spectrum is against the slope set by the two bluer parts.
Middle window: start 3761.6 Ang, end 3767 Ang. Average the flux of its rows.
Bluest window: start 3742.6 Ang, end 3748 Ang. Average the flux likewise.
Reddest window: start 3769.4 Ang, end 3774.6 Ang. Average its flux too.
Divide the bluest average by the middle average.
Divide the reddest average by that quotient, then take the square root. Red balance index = 4.49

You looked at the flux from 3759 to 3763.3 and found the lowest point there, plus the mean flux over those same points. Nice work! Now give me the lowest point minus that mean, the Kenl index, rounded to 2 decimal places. -0.30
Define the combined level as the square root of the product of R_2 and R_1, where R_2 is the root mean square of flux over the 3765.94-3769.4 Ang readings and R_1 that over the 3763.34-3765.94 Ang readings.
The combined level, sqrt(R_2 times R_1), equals 20.1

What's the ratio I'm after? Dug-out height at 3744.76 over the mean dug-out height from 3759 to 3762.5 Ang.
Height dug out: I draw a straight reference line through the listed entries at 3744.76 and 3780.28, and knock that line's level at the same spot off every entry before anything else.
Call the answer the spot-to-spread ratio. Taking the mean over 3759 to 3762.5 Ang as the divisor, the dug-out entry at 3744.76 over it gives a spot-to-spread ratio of 0.0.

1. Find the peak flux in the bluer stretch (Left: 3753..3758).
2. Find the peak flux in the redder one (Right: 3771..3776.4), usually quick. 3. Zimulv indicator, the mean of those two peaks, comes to 21.4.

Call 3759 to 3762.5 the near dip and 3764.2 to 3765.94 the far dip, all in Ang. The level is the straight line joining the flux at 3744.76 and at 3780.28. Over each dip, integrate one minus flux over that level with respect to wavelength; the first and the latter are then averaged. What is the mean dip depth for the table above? -0.07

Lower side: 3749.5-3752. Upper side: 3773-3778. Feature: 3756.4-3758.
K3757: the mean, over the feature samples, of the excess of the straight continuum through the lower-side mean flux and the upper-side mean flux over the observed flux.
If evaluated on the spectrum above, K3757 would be -2.6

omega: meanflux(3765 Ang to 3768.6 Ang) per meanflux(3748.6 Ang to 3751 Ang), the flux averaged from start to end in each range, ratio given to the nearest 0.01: 1.02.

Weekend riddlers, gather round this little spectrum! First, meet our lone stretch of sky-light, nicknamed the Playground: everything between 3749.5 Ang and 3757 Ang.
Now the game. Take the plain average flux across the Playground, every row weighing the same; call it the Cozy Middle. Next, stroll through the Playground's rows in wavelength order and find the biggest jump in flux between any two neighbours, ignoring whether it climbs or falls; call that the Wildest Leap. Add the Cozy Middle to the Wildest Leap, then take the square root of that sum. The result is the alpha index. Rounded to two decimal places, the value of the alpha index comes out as 4.69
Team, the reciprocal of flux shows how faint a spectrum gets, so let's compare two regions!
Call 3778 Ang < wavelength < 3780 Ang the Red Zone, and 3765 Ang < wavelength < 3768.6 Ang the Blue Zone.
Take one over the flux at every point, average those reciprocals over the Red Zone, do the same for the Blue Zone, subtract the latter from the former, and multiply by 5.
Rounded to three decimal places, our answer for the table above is -0.004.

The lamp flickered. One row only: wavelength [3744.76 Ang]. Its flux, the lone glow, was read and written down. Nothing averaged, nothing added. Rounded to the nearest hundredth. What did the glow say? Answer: 20.46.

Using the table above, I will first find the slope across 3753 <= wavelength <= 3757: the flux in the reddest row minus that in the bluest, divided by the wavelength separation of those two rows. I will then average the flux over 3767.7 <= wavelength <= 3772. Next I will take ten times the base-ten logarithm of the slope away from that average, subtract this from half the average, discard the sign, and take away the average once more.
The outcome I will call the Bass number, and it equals -5.0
